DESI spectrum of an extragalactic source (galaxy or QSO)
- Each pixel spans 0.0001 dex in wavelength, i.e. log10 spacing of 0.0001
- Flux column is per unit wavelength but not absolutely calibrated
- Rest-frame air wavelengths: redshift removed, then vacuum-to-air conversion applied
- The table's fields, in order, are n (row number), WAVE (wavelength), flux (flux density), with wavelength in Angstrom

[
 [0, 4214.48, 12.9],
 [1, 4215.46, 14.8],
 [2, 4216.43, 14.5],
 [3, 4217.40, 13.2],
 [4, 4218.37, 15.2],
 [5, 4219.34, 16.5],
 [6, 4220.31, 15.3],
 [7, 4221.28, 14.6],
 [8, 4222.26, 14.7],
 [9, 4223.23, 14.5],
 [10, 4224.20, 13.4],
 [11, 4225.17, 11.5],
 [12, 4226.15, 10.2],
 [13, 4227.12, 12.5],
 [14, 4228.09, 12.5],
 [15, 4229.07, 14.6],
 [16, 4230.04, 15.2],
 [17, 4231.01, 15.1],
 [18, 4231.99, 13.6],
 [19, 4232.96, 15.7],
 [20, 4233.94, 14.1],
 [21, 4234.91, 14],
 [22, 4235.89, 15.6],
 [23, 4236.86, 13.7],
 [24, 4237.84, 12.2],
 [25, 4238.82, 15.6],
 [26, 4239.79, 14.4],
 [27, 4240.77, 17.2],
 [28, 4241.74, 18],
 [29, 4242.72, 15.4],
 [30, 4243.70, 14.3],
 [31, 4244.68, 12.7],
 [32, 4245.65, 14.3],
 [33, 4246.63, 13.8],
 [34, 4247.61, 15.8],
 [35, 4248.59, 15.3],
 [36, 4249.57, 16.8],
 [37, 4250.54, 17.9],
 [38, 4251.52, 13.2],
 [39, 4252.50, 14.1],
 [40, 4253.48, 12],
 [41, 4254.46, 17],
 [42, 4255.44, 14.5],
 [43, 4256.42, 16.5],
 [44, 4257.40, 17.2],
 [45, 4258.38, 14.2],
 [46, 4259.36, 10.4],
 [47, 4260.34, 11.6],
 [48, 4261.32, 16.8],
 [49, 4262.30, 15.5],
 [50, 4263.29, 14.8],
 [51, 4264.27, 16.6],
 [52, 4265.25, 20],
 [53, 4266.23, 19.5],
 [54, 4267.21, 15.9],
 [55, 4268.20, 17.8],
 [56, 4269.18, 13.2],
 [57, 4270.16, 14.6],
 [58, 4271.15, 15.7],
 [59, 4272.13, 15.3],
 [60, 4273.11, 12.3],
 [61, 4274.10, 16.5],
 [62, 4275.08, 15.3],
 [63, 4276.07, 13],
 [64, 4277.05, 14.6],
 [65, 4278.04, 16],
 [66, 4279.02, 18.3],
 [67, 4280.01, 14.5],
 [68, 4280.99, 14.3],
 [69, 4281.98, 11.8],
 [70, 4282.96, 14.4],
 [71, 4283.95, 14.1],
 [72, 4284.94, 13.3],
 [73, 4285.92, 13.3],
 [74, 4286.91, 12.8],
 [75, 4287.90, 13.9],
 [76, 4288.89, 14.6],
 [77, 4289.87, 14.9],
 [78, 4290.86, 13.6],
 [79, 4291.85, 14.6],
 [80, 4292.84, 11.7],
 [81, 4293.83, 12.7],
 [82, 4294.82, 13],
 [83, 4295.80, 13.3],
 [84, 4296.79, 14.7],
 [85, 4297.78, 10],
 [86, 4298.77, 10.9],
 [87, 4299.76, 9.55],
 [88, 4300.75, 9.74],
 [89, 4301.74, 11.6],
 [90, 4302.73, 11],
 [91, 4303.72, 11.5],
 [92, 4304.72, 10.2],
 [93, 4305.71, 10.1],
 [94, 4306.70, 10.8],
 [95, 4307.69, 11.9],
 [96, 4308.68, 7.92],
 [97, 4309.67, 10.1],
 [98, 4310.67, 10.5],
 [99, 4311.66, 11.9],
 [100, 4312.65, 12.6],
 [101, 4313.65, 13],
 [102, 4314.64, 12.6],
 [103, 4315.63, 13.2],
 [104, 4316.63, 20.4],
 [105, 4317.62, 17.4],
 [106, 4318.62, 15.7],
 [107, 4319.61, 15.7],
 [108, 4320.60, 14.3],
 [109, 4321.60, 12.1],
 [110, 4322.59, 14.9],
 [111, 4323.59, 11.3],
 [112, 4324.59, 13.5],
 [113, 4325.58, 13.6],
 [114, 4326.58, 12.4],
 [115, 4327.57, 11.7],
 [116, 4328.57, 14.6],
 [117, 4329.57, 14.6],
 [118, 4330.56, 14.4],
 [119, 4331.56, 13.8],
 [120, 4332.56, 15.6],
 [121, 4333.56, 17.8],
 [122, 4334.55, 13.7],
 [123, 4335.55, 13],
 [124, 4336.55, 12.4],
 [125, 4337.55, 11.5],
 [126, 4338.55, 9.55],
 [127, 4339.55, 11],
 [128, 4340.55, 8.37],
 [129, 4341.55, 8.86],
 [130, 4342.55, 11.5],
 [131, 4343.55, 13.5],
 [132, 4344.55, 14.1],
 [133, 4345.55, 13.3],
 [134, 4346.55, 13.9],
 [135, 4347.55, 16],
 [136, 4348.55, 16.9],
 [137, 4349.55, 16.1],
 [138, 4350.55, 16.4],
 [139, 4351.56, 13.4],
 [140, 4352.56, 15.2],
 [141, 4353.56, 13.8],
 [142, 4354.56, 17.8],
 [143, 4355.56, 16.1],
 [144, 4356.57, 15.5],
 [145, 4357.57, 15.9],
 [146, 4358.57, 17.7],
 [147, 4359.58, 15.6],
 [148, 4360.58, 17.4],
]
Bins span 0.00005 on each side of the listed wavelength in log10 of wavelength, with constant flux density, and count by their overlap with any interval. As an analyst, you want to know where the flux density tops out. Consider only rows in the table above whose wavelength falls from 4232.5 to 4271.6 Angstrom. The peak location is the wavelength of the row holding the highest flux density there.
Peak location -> 4265.25 Angstrom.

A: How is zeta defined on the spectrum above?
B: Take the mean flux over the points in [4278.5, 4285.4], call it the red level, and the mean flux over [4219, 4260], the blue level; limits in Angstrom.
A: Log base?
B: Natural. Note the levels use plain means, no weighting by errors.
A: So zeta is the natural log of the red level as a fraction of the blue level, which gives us -0.01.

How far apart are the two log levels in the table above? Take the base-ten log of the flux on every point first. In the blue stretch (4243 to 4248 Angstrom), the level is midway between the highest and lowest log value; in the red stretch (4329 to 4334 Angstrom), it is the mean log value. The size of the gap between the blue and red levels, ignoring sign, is 0.03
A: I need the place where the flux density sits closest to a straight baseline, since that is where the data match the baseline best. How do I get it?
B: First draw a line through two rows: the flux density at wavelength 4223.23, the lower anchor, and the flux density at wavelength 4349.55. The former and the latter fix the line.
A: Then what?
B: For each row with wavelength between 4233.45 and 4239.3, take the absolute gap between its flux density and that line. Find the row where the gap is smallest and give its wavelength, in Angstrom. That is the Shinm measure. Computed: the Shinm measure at 4233.94 Angstrom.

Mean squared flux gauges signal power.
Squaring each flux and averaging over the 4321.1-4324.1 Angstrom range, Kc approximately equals 165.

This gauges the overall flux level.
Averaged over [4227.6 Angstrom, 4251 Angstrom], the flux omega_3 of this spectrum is 14.9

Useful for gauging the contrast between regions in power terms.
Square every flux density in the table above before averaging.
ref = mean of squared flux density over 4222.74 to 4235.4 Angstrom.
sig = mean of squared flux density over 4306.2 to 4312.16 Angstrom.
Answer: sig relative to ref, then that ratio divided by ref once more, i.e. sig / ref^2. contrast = 0.0032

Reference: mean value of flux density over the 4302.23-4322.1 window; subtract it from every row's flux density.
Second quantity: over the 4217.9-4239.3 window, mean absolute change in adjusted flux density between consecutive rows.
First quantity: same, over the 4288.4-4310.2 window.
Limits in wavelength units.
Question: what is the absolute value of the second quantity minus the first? 0.1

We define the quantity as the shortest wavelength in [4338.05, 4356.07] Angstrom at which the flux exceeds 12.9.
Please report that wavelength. 4343.55 Angstrom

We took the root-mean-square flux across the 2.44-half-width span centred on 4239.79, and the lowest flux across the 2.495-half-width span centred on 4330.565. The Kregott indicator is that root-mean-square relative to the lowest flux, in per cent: 113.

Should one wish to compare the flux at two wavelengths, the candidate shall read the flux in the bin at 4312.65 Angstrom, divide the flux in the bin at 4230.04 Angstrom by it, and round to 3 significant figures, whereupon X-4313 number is 1.21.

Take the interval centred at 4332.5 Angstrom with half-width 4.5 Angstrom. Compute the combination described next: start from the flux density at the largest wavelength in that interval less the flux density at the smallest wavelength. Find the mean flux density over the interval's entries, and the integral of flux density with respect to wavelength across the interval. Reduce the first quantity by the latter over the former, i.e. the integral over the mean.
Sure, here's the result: -11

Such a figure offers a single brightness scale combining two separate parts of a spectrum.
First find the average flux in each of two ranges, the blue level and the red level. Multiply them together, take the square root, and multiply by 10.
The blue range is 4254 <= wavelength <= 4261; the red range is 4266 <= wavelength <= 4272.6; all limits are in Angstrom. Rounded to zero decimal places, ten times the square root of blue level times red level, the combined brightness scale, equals 152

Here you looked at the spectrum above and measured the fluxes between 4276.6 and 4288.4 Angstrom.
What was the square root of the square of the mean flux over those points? 14.3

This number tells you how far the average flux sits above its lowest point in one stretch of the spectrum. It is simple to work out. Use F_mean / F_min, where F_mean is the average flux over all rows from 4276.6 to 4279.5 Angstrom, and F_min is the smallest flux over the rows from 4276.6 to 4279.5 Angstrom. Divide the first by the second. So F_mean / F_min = 1.12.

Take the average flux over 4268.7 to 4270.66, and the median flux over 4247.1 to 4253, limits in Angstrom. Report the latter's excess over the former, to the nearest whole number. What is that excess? 2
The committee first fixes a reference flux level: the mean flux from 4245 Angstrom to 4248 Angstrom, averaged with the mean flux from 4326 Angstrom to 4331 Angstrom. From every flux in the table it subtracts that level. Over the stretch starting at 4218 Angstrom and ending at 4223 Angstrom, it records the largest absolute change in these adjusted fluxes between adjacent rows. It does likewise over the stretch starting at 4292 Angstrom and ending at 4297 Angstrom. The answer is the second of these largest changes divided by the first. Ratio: 1.1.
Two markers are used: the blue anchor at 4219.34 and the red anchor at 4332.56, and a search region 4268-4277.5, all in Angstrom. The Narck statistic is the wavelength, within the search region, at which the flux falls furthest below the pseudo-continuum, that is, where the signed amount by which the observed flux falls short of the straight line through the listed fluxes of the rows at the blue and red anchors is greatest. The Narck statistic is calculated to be 4273.11 Angstrom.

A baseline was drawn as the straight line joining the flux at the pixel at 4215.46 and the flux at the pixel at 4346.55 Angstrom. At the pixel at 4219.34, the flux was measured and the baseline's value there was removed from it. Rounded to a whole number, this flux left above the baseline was 2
